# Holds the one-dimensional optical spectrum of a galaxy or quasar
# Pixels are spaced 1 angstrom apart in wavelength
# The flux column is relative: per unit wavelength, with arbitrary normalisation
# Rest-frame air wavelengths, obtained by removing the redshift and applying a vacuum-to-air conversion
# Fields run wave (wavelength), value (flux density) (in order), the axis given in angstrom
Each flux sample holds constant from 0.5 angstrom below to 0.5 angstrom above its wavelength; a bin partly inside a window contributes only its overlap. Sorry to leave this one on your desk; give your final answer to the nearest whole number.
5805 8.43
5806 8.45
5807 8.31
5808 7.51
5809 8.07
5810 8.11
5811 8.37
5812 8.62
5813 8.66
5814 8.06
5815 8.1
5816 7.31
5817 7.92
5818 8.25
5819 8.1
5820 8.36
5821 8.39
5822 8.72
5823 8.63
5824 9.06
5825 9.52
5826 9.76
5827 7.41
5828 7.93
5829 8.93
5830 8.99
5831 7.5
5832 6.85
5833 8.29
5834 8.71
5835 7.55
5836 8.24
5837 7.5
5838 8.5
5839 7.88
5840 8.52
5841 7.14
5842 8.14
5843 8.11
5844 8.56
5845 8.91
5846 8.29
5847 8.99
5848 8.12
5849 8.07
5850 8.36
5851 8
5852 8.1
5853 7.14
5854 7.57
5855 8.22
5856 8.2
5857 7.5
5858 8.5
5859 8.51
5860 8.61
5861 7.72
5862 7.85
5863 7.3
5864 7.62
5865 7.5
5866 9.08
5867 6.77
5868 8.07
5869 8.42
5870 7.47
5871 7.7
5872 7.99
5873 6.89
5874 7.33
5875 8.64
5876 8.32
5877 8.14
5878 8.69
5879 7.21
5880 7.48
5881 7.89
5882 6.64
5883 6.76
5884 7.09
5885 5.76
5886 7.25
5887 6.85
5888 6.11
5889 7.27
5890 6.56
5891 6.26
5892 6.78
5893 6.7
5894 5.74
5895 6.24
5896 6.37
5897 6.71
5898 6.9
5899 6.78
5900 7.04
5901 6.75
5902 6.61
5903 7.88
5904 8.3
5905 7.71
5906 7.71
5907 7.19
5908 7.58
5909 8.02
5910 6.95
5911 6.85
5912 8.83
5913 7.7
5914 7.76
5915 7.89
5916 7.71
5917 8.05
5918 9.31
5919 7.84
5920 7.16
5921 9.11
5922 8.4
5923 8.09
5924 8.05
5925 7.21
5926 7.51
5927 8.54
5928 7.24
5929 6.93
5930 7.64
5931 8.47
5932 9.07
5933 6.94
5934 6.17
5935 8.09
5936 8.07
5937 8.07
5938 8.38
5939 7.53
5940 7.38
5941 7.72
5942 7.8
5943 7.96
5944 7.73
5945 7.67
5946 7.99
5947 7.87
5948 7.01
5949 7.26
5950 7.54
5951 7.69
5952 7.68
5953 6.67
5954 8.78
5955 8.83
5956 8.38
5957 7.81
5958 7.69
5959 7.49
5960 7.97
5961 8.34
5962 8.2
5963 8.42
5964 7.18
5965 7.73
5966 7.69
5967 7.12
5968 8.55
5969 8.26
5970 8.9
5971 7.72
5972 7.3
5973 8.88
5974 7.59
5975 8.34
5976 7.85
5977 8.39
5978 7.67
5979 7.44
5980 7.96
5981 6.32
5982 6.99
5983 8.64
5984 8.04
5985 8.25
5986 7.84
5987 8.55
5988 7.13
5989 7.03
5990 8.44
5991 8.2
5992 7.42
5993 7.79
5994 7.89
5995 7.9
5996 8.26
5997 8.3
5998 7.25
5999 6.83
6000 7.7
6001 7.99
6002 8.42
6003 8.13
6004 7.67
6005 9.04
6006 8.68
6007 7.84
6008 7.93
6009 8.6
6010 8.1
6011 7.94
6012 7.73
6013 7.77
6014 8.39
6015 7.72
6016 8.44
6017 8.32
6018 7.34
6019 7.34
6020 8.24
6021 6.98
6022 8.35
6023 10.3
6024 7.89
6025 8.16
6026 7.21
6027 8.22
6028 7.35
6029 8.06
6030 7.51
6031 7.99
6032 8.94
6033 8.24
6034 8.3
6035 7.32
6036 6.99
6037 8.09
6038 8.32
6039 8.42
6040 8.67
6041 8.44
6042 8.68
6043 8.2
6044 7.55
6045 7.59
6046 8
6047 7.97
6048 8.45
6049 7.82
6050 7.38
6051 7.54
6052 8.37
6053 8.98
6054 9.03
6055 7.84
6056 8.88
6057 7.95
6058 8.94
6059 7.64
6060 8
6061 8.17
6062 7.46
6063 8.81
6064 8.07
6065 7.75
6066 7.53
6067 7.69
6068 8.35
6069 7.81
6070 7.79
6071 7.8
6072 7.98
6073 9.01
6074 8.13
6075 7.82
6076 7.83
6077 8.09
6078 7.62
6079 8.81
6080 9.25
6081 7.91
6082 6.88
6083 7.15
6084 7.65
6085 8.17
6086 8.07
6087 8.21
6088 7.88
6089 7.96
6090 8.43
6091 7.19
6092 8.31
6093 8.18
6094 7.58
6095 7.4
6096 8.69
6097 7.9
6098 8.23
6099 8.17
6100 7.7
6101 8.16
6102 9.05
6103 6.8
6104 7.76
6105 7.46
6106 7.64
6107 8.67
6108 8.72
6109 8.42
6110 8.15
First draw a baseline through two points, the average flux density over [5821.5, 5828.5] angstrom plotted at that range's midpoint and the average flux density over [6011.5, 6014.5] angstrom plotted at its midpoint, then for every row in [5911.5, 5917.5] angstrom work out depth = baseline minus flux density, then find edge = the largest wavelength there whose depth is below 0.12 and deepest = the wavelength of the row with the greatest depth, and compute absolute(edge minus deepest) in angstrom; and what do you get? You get 1 angstrom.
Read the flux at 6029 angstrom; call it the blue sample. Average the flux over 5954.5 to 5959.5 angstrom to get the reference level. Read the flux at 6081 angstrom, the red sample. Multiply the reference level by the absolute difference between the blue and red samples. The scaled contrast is 1.2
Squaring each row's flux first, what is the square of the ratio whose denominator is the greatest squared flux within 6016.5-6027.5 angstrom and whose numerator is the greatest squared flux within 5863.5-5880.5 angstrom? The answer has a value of 0.60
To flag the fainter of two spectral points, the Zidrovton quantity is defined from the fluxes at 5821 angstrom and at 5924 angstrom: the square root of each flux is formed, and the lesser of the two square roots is 2.84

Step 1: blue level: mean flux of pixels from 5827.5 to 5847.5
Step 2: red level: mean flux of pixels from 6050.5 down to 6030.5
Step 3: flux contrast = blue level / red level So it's 1.01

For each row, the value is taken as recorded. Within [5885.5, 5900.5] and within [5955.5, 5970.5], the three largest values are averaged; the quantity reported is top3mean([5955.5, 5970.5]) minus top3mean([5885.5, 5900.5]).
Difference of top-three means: 1.4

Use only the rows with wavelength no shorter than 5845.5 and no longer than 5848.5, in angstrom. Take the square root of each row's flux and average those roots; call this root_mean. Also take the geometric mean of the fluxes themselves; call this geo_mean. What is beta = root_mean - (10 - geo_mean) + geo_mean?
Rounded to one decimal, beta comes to 9.8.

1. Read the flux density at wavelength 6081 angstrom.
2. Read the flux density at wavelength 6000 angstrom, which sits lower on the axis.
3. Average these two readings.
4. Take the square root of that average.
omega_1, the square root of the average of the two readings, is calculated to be 2.79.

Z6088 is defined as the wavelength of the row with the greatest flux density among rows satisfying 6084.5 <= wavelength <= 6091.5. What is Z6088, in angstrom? 6090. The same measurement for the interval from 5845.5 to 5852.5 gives 5847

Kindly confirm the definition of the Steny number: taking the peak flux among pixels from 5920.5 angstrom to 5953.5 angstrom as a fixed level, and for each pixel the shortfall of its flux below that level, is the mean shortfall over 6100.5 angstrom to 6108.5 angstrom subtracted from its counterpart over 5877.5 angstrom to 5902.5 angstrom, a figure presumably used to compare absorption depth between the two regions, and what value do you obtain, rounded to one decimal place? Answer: 1.2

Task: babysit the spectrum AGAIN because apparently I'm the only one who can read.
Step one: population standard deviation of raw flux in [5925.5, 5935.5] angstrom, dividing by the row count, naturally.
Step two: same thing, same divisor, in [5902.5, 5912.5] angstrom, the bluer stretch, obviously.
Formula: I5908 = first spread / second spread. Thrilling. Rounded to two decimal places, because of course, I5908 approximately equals 1.46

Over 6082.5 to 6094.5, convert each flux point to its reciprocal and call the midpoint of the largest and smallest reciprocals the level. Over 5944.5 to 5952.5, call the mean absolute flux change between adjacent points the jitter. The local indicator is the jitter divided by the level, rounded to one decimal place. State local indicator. 2.2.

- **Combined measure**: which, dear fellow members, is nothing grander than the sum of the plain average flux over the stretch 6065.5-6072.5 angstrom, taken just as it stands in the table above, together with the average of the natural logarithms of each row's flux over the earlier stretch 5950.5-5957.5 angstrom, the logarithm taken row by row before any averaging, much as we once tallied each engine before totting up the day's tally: 9.9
